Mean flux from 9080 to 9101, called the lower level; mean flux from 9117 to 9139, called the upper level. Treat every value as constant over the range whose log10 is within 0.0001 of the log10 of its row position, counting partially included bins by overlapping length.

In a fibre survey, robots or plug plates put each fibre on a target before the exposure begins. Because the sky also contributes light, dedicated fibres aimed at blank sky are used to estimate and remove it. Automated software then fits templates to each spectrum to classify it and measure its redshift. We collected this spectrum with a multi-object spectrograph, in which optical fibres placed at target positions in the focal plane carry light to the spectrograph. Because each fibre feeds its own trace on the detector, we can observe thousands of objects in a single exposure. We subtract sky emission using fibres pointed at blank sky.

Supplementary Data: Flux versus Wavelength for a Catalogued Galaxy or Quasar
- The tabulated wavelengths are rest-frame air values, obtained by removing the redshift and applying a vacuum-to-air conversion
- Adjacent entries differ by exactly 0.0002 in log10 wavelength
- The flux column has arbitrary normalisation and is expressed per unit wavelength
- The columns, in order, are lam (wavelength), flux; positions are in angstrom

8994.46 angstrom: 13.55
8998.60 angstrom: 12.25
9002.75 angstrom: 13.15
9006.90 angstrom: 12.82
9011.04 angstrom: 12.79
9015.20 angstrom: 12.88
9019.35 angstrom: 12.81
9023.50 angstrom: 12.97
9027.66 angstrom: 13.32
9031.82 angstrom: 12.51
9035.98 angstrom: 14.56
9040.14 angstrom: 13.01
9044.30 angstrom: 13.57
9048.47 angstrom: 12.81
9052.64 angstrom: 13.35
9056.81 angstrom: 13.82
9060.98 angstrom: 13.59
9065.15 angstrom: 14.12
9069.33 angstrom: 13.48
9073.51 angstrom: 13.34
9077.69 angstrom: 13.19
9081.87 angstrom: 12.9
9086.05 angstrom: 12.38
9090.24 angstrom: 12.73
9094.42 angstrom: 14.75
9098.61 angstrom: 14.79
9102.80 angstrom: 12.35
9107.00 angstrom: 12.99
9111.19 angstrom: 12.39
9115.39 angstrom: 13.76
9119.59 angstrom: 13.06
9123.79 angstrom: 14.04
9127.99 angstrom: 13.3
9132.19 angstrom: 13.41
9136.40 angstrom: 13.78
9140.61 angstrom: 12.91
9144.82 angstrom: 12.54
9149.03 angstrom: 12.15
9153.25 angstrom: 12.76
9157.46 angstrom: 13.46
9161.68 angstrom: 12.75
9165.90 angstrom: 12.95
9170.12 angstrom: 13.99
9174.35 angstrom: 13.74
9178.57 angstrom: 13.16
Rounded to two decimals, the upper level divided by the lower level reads 1.00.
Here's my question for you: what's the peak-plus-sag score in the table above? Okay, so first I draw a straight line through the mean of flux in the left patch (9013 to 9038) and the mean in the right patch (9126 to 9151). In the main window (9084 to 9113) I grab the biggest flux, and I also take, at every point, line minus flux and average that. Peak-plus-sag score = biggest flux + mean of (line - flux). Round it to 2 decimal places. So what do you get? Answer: 14.66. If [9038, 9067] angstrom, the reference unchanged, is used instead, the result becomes 13.79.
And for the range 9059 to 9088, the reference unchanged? 13.94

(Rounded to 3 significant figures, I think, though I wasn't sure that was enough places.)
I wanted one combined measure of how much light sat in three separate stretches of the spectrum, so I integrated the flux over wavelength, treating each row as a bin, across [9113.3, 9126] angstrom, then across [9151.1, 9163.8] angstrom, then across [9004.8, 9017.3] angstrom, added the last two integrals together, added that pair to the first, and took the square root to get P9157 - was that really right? 22.3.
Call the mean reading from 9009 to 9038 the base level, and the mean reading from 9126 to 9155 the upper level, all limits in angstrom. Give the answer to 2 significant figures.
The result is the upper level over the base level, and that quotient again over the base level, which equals 0.075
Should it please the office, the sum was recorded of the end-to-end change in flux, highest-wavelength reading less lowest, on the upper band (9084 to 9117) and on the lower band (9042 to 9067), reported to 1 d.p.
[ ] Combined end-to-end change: 1.9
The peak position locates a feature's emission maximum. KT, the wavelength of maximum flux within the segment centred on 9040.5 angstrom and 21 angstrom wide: 9035.98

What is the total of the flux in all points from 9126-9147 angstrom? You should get 65.9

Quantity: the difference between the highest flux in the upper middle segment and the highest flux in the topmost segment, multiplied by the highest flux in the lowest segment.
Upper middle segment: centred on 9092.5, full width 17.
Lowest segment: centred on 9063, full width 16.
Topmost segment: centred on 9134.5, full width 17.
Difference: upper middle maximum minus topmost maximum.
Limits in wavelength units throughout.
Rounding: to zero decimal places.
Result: 14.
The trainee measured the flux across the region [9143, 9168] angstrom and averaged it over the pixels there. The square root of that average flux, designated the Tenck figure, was 3.57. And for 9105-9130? 3.64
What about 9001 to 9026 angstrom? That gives 3.59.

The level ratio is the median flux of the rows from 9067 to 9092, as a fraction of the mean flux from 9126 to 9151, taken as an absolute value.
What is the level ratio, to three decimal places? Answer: 1.002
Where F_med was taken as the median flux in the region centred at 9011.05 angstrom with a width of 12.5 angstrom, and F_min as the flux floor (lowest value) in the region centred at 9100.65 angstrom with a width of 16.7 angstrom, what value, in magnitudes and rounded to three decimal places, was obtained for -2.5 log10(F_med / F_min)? -0.041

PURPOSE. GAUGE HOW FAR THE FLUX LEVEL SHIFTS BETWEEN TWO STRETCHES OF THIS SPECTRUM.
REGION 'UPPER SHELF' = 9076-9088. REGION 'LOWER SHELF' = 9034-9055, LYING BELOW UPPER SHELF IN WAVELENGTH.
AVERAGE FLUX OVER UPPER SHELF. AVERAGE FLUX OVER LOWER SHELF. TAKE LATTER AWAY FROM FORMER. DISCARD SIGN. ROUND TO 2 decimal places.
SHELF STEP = 0.64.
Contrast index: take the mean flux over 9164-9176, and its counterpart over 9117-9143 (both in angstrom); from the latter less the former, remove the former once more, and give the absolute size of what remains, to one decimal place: 13.7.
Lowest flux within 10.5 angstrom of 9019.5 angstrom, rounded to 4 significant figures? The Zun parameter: 12.79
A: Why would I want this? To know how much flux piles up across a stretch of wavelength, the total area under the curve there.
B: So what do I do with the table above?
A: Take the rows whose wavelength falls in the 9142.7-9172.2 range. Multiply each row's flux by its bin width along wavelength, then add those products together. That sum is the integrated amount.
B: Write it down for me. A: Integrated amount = 382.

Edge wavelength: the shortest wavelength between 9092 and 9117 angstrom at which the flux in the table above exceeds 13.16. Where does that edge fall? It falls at 9094.42 angstrom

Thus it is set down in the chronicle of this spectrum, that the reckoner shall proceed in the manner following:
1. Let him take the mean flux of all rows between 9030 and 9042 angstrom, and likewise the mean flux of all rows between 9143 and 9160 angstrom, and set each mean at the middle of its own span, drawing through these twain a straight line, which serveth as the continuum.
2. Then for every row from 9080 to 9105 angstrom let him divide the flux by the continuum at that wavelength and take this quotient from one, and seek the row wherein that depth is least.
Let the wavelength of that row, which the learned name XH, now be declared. 9098.61 angstrom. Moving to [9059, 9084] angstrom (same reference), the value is 9065.15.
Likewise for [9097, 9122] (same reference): 9098.61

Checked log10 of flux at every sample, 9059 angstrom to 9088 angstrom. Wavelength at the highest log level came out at 9065.15 angstrom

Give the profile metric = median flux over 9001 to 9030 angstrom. 12.9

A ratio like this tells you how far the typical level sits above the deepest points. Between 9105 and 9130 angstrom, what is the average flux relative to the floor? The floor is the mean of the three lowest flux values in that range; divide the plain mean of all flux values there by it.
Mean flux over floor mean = 1.03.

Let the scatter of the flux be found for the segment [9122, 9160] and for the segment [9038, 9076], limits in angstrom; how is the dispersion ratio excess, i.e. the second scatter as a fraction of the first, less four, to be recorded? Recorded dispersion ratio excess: -3.35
